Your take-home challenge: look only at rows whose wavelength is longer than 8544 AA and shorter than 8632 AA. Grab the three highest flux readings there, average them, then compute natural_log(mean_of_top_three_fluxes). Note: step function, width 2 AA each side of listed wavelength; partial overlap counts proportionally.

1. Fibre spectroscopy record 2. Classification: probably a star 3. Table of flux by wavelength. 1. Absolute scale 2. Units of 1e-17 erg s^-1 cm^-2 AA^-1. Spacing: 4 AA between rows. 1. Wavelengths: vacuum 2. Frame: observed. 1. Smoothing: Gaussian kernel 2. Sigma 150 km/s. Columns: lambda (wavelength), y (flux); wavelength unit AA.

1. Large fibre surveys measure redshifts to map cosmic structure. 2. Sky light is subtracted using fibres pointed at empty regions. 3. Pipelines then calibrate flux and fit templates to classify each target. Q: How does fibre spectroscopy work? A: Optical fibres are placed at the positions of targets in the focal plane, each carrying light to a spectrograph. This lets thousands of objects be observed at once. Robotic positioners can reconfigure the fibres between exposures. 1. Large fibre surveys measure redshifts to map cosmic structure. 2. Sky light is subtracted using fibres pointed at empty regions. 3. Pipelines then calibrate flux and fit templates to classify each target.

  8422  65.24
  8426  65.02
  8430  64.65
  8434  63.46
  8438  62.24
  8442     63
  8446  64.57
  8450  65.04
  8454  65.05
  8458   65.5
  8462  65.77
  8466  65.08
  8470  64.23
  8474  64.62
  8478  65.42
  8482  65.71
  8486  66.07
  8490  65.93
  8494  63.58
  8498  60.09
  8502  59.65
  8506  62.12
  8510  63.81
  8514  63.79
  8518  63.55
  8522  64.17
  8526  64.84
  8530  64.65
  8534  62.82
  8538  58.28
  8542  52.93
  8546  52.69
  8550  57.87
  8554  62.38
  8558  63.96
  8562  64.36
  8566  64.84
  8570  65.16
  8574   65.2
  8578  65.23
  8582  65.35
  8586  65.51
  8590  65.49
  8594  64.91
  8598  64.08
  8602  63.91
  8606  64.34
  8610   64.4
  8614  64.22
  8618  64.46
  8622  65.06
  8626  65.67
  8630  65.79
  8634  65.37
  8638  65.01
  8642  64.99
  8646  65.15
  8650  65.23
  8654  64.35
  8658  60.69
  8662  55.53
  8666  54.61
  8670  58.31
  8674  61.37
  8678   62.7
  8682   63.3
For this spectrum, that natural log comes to 4.18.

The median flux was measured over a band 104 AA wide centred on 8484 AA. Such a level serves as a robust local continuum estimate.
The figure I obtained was 64.4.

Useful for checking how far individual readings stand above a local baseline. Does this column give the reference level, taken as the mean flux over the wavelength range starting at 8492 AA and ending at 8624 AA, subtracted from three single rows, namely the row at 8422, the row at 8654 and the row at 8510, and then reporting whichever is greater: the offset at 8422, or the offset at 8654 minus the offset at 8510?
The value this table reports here 2.3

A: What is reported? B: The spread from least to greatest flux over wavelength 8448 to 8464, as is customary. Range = 0.7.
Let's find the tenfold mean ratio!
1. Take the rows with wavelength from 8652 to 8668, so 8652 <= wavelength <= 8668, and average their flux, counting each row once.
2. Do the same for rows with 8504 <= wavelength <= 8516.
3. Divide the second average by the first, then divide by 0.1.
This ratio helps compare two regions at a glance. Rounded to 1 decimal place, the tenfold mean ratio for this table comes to 10.8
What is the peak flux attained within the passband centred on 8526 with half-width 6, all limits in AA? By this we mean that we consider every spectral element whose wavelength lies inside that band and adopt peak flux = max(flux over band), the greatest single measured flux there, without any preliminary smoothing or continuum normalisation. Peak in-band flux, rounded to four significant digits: 64.84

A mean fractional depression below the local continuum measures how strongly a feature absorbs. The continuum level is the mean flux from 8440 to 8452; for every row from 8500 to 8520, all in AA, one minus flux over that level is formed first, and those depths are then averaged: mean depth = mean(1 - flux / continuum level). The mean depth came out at 0.025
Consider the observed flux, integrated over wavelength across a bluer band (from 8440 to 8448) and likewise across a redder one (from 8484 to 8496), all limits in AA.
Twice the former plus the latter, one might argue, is 1803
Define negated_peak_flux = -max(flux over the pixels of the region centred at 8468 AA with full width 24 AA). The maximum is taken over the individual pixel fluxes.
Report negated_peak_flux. -65.8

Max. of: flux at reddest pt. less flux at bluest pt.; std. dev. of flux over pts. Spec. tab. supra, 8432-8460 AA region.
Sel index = 2.0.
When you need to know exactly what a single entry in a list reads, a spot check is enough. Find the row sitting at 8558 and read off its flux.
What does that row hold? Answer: 63.96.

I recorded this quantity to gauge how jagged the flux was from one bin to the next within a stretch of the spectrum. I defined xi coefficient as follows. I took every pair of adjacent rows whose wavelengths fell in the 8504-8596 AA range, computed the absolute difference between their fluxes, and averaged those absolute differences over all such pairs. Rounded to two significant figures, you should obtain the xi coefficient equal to 1.3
